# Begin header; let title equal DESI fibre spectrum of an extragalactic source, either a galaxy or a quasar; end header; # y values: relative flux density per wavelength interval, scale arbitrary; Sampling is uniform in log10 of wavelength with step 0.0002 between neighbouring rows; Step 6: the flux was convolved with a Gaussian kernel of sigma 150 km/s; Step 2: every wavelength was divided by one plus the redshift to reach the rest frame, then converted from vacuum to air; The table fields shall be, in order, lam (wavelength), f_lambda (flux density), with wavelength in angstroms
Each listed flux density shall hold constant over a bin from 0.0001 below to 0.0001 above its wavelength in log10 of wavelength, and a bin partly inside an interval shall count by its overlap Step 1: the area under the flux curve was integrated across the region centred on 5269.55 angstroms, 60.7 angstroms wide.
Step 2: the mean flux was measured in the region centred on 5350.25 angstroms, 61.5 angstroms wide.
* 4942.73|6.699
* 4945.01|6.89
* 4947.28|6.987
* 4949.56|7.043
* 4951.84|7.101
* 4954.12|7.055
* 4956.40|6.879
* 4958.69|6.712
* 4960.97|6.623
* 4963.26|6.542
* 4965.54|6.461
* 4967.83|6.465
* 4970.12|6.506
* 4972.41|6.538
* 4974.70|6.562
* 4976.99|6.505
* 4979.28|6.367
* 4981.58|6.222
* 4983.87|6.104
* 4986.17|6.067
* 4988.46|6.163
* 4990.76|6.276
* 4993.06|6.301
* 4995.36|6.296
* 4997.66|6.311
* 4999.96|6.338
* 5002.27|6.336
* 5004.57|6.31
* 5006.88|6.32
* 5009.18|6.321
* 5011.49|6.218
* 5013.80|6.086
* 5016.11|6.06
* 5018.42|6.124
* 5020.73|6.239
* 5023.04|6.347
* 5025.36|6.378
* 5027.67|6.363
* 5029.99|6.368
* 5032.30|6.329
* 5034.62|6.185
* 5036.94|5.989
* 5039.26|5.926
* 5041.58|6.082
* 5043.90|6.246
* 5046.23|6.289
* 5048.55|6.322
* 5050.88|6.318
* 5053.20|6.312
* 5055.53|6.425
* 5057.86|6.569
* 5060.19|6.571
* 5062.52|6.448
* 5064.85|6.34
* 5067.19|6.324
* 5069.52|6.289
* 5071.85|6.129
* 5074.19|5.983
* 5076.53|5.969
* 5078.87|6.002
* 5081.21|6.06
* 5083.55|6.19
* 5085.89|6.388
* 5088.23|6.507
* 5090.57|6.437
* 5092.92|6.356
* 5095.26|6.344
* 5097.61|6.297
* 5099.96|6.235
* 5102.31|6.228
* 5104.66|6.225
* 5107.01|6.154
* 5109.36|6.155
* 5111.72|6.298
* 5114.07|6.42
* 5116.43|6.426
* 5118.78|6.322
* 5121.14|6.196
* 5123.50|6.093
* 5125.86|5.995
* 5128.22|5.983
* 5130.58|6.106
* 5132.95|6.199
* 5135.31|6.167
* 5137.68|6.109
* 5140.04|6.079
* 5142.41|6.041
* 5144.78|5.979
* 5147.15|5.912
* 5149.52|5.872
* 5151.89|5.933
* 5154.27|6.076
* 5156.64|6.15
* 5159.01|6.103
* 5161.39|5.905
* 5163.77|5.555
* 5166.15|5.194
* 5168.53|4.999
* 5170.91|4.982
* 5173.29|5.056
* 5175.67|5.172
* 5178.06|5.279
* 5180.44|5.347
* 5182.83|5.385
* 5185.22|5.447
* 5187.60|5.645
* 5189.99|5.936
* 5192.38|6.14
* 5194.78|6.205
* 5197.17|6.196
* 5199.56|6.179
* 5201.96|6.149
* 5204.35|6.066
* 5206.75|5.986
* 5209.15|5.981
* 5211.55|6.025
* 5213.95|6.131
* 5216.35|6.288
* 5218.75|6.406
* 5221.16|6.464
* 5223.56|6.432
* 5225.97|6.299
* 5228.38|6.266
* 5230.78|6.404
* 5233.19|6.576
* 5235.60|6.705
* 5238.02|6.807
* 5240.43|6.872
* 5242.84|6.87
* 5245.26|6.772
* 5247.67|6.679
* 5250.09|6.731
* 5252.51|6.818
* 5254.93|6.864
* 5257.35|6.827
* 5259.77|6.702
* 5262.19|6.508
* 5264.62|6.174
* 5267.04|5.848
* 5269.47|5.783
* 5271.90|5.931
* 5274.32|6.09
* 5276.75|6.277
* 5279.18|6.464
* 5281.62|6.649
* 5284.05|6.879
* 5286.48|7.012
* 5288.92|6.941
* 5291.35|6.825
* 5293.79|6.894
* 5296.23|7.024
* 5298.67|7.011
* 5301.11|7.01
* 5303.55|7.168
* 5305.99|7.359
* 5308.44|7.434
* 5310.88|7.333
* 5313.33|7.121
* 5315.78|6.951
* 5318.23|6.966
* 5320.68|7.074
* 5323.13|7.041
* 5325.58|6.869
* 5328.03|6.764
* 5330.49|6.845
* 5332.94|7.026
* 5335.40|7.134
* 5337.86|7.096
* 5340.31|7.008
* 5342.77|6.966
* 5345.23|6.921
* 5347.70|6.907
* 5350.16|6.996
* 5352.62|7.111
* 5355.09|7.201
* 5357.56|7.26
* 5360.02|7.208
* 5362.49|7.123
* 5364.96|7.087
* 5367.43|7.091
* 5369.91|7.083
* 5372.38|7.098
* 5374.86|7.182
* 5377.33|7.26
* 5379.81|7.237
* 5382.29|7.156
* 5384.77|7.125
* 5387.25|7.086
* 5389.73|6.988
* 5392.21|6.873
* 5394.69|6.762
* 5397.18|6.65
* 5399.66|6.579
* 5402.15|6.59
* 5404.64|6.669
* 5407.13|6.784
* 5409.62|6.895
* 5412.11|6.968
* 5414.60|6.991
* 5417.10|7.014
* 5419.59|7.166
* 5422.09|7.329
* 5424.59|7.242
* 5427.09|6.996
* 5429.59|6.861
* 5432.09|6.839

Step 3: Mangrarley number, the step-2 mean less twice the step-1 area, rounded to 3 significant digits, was -796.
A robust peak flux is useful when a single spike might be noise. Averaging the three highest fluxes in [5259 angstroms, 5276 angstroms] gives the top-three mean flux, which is 6.46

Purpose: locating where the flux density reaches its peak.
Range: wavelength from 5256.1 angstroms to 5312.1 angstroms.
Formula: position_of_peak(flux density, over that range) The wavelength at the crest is 5308.44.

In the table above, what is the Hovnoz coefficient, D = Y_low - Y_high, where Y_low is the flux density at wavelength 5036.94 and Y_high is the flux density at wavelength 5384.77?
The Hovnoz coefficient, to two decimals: -1.14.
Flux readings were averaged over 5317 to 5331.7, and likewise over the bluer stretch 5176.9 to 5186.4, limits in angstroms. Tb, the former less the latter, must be 1.6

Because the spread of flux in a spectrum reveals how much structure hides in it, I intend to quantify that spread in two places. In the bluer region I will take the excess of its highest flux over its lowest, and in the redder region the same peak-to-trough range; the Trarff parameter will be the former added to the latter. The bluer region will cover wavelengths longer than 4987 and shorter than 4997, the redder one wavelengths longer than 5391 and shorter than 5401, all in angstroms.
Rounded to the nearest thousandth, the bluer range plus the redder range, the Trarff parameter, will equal 0.432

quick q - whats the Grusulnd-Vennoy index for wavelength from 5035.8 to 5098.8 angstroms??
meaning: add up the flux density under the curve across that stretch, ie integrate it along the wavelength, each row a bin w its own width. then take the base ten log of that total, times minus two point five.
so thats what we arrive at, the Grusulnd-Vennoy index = -6.49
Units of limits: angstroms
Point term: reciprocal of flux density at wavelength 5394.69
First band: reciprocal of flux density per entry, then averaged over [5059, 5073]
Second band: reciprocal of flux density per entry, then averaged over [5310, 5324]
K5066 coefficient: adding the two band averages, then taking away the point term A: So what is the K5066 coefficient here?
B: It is 0.151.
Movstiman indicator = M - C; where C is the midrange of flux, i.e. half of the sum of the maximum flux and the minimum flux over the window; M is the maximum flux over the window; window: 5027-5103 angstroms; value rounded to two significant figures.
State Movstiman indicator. 0.32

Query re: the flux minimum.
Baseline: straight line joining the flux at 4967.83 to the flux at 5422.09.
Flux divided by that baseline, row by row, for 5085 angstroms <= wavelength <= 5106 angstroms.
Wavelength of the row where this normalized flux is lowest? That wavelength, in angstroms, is 5104.66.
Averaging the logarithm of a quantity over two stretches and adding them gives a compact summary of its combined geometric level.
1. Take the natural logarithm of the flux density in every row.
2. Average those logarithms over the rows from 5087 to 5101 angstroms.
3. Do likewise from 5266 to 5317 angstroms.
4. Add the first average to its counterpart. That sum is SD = 3.76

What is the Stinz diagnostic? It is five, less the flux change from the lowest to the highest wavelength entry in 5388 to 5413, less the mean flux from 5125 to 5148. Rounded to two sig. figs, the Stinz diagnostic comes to -1.0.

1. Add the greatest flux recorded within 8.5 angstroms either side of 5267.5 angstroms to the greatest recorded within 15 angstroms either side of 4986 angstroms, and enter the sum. 13.26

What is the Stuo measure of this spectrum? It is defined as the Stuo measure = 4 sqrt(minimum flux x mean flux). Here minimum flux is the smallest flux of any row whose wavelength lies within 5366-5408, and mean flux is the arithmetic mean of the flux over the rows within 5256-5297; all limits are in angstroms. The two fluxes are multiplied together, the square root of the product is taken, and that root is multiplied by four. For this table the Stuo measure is 26.2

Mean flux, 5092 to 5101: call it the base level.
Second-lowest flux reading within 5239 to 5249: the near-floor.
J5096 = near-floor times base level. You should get 42.7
